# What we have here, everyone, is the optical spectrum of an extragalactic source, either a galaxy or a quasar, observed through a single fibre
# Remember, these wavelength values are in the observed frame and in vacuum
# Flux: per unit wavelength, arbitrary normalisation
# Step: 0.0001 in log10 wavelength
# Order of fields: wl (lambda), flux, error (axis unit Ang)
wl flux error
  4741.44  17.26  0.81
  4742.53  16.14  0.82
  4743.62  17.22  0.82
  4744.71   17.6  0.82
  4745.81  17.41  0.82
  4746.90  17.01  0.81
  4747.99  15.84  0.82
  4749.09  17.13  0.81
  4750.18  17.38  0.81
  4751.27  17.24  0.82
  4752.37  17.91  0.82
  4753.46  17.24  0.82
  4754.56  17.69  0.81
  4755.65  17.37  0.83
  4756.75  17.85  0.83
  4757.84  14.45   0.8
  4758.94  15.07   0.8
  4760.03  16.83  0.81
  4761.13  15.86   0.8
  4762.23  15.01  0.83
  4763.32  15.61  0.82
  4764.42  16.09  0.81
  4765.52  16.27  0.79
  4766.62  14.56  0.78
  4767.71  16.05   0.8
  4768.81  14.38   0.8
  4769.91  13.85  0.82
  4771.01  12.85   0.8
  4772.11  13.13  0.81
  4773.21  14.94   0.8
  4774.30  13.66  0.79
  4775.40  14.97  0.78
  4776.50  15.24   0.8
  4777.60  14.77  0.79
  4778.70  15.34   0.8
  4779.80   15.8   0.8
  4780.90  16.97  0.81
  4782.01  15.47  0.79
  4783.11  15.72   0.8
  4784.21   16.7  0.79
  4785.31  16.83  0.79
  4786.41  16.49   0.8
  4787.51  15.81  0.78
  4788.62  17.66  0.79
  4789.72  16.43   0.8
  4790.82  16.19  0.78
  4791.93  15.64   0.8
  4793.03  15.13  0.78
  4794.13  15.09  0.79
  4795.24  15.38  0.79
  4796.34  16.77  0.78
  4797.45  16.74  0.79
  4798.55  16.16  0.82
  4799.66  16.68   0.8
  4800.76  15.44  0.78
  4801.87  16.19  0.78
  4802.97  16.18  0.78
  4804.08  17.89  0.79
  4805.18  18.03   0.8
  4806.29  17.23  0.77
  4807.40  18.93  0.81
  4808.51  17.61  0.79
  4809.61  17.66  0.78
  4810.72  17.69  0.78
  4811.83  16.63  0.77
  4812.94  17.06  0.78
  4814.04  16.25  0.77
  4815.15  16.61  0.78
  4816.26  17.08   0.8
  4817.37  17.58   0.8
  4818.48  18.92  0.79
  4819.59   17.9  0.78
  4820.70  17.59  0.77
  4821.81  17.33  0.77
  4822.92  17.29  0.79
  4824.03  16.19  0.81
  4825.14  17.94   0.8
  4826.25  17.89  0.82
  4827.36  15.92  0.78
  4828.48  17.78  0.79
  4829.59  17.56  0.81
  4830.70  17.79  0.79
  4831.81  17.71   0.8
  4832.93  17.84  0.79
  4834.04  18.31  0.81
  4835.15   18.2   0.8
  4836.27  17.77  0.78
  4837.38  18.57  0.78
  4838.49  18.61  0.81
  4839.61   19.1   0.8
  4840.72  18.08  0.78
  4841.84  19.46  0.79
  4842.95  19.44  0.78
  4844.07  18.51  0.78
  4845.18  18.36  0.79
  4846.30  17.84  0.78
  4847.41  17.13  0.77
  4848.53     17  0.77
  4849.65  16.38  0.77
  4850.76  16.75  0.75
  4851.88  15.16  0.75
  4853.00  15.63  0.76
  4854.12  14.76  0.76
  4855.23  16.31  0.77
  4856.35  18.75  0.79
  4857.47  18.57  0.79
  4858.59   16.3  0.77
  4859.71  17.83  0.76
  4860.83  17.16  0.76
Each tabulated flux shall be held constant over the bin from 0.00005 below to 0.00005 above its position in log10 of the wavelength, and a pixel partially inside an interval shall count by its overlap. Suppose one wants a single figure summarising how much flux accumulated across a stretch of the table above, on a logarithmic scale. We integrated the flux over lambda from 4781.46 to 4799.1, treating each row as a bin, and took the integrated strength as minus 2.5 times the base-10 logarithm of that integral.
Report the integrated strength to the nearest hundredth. -6.14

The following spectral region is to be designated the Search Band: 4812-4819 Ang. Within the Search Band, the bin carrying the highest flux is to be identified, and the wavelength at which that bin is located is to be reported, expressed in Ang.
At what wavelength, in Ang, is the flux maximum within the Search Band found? 4818.48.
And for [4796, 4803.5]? 4796.34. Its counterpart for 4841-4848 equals 4841.84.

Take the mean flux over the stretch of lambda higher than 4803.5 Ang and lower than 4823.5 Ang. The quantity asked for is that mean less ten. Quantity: 7.5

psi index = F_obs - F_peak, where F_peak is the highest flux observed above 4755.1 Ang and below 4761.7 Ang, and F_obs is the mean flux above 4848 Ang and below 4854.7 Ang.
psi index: -1.9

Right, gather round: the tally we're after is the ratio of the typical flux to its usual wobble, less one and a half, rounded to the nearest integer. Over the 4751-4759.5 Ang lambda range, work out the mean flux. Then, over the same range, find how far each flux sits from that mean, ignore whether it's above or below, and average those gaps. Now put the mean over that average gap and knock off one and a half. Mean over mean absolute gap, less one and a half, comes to 15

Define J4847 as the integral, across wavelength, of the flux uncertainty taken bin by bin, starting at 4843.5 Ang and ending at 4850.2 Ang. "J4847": 5.20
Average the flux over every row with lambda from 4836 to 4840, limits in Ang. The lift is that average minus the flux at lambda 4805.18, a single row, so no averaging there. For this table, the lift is 0.5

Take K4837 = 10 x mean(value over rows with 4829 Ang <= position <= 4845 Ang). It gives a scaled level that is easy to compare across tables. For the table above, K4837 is 184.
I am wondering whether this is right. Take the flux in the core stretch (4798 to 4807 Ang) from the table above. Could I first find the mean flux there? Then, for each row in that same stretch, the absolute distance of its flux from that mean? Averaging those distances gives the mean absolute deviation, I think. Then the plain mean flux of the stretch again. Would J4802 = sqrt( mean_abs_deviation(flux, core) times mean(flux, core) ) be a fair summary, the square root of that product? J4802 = 3.53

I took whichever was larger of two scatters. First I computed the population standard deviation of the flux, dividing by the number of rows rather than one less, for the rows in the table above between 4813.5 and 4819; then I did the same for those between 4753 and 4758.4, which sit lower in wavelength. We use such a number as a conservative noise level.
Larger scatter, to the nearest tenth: 1.3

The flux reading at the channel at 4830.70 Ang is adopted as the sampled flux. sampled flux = 17.79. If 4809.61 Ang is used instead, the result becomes 17.66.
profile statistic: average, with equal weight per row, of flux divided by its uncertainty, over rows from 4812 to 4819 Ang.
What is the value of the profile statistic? 21.9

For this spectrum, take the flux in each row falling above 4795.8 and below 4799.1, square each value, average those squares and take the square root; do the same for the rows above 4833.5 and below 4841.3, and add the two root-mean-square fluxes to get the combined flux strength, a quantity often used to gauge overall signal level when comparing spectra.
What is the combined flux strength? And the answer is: 34.9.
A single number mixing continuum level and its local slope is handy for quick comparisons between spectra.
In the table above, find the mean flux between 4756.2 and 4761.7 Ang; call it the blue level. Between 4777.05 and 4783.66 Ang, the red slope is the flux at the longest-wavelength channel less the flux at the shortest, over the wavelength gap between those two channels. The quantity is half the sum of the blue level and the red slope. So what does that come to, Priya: 8.09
